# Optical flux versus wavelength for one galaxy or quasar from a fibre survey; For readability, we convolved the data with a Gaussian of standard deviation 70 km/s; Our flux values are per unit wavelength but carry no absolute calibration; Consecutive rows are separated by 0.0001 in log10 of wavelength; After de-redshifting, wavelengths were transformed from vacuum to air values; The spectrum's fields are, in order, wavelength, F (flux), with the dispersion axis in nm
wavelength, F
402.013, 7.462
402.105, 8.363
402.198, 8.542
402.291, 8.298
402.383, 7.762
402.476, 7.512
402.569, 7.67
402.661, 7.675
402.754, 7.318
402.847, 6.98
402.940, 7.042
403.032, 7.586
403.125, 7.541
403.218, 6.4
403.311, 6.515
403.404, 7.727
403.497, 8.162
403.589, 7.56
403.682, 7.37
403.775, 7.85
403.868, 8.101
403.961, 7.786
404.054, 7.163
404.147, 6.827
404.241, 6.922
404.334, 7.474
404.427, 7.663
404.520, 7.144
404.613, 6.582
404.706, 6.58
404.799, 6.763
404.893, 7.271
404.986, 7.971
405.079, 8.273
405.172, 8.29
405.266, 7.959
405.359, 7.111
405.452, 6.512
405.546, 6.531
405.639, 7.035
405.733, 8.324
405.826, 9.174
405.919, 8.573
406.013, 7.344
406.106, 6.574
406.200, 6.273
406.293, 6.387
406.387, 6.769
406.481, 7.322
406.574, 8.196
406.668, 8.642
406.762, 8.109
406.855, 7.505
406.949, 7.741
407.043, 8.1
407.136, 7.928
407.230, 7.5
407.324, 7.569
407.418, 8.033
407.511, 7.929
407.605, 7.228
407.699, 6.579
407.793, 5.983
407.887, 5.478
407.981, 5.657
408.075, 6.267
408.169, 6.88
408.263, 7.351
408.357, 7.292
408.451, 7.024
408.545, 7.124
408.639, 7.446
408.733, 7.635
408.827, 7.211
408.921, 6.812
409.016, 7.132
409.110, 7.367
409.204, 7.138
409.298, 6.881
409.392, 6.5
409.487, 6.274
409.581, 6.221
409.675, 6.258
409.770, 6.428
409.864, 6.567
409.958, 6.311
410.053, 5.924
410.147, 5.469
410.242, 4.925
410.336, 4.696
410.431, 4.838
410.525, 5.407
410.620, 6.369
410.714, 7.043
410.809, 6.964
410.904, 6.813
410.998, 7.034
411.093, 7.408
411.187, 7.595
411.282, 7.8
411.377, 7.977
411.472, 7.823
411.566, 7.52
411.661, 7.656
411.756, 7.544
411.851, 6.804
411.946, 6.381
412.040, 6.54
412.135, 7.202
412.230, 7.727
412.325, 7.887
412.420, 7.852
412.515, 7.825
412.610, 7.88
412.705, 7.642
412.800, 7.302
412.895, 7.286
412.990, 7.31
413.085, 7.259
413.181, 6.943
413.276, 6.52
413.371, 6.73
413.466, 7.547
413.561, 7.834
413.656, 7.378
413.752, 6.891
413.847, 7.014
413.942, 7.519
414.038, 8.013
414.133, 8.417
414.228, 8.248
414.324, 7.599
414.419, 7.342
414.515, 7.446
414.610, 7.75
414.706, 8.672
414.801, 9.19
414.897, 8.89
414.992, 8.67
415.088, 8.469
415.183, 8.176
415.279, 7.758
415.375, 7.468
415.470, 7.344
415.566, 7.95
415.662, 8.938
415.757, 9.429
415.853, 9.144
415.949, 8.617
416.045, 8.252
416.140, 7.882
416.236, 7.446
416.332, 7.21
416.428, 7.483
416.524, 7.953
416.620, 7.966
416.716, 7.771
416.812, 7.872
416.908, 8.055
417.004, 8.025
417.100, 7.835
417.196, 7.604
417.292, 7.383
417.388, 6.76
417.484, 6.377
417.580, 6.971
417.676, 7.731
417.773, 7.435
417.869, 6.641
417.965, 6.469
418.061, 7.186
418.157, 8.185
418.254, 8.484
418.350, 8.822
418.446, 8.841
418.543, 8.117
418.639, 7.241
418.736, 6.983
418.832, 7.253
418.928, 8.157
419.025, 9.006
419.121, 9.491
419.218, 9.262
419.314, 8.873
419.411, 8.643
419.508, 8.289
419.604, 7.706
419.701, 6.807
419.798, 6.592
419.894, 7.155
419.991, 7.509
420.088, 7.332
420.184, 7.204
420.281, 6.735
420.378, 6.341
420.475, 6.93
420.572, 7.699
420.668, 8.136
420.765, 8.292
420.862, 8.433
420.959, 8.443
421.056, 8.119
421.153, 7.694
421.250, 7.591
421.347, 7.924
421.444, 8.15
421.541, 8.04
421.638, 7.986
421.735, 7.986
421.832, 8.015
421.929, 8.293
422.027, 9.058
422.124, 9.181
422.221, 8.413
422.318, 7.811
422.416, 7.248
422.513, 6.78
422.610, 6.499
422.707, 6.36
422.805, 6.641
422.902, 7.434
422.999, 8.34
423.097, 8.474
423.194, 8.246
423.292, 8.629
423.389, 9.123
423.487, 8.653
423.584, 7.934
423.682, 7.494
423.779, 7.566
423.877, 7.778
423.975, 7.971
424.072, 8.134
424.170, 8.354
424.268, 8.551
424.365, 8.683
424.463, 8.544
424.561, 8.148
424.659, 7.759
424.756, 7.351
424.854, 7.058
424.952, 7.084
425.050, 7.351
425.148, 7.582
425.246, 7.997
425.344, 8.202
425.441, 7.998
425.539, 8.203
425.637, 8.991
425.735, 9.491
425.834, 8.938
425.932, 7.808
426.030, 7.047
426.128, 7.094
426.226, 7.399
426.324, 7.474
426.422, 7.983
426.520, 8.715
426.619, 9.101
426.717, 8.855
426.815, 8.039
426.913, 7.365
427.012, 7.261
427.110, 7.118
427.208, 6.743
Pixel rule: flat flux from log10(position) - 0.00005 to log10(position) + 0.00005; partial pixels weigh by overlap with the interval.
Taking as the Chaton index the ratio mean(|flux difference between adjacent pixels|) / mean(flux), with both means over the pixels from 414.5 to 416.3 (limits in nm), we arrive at 0.051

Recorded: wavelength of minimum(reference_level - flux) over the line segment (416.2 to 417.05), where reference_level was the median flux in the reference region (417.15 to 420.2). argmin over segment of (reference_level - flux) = 416.908 nm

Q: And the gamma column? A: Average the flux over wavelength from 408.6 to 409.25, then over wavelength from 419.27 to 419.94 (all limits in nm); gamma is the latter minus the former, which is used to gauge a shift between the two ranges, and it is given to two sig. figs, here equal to 0.47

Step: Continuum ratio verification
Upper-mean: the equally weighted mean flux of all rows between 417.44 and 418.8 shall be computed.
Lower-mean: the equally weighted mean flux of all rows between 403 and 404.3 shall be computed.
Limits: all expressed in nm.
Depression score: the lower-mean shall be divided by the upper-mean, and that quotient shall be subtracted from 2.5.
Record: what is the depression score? 1.52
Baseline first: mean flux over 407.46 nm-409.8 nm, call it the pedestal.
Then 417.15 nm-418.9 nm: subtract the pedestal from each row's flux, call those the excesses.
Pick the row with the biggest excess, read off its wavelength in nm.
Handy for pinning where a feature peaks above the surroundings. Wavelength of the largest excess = 418.446 nm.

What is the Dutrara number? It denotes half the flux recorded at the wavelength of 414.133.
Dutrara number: 4.21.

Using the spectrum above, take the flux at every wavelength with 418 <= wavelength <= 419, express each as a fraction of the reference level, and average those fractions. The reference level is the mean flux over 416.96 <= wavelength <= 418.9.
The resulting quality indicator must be 1.05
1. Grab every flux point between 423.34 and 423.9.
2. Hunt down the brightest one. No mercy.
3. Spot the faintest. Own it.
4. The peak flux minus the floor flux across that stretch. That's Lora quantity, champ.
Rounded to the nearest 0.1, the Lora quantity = 1.6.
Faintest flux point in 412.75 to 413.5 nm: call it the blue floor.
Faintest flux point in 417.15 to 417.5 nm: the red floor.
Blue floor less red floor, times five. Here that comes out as 1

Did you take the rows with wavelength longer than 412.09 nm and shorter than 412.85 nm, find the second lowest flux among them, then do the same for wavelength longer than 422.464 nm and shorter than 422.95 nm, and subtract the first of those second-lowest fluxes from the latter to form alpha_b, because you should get -0.80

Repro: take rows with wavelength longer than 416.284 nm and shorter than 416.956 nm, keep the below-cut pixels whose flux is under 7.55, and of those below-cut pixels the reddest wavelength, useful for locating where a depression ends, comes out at 416.428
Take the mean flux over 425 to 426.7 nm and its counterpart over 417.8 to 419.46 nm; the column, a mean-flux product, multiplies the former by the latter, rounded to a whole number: 65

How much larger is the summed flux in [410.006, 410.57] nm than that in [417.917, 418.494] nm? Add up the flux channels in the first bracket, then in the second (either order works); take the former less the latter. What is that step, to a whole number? -17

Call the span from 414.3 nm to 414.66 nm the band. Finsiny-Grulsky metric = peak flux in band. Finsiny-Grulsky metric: 7.75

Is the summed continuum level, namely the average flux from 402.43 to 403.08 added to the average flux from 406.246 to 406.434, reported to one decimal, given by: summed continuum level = 14.0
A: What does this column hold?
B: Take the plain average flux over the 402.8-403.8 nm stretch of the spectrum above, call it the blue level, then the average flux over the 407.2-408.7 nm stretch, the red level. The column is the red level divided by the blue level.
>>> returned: 0.95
